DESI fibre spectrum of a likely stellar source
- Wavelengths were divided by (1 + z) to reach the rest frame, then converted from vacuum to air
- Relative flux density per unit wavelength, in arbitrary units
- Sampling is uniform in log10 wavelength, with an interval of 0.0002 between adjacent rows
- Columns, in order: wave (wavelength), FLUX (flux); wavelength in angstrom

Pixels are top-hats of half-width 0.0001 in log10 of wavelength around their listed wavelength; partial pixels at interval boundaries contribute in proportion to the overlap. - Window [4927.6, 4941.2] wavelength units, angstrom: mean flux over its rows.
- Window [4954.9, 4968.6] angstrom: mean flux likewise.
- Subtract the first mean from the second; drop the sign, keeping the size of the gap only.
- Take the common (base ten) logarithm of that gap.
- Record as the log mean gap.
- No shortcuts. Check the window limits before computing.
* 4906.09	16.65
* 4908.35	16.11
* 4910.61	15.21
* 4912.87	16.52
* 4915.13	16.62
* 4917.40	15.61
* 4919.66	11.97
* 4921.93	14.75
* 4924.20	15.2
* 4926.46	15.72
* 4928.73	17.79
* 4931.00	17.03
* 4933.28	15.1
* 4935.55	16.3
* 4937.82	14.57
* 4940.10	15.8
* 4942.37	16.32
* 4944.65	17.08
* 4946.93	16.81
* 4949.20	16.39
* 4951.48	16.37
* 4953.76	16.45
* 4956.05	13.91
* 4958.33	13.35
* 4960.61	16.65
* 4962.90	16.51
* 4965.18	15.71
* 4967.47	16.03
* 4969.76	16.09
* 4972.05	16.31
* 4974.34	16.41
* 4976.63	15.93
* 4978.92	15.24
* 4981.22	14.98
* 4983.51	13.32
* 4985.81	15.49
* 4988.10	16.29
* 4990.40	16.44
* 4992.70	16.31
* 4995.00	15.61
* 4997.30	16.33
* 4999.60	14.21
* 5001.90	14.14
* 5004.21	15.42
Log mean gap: -0.1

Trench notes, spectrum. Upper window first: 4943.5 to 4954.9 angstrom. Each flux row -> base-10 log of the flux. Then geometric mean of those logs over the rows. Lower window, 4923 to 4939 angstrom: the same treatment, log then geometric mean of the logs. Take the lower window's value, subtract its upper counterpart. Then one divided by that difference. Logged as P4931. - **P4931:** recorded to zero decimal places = -53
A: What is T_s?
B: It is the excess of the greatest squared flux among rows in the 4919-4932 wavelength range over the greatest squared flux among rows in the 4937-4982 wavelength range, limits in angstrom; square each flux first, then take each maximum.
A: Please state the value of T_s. 25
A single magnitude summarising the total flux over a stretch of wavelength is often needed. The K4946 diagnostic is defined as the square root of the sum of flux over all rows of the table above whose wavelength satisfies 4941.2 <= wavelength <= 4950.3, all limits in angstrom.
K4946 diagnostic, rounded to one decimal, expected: 8.2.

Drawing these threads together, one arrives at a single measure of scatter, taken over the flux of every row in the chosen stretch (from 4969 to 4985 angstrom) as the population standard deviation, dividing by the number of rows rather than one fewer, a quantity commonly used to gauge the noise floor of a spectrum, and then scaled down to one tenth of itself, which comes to 0.101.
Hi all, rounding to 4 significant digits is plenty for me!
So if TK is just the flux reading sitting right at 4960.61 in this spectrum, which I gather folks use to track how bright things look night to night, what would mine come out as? 16.65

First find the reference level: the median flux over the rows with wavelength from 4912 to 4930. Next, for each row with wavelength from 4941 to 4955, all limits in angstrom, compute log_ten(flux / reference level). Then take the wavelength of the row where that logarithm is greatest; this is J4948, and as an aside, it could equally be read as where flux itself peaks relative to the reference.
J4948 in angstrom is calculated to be 4944.65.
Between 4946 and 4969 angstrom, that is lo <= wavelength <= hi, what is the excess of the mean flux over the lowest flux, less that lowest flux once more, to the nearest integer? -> -11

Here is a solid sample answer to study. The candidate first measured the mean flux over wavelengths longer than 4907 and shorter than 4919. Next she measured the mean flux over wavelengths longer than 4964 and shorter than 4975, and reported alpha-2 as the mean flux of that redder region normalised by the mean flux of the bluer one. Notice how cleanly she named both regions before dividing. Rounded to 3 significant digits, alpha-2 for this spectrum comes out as 1.01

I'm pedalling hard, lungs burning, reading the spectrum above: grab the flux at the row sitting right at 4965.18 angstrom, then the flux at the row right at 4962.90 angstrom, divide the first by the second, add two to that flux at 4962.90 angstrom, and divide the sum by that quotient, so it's 19.5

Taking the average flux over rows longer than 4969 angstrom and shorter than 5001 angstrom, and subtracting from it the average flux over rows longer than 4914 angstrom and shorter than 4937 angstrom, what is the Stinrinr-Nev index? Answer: 0.0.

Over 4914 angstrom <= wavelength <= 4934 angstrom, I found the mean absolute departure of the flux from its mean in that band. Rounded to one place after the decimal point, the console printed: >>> 1.1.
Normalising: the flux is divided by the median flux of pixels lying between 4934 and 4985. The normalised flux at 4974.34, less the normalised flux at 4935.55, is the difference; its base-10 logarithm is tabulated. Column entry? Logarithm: -2.2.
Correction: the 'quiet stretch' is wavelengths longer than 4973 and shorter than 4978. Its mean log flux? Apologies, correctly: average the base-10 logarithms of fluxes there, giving 1.21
